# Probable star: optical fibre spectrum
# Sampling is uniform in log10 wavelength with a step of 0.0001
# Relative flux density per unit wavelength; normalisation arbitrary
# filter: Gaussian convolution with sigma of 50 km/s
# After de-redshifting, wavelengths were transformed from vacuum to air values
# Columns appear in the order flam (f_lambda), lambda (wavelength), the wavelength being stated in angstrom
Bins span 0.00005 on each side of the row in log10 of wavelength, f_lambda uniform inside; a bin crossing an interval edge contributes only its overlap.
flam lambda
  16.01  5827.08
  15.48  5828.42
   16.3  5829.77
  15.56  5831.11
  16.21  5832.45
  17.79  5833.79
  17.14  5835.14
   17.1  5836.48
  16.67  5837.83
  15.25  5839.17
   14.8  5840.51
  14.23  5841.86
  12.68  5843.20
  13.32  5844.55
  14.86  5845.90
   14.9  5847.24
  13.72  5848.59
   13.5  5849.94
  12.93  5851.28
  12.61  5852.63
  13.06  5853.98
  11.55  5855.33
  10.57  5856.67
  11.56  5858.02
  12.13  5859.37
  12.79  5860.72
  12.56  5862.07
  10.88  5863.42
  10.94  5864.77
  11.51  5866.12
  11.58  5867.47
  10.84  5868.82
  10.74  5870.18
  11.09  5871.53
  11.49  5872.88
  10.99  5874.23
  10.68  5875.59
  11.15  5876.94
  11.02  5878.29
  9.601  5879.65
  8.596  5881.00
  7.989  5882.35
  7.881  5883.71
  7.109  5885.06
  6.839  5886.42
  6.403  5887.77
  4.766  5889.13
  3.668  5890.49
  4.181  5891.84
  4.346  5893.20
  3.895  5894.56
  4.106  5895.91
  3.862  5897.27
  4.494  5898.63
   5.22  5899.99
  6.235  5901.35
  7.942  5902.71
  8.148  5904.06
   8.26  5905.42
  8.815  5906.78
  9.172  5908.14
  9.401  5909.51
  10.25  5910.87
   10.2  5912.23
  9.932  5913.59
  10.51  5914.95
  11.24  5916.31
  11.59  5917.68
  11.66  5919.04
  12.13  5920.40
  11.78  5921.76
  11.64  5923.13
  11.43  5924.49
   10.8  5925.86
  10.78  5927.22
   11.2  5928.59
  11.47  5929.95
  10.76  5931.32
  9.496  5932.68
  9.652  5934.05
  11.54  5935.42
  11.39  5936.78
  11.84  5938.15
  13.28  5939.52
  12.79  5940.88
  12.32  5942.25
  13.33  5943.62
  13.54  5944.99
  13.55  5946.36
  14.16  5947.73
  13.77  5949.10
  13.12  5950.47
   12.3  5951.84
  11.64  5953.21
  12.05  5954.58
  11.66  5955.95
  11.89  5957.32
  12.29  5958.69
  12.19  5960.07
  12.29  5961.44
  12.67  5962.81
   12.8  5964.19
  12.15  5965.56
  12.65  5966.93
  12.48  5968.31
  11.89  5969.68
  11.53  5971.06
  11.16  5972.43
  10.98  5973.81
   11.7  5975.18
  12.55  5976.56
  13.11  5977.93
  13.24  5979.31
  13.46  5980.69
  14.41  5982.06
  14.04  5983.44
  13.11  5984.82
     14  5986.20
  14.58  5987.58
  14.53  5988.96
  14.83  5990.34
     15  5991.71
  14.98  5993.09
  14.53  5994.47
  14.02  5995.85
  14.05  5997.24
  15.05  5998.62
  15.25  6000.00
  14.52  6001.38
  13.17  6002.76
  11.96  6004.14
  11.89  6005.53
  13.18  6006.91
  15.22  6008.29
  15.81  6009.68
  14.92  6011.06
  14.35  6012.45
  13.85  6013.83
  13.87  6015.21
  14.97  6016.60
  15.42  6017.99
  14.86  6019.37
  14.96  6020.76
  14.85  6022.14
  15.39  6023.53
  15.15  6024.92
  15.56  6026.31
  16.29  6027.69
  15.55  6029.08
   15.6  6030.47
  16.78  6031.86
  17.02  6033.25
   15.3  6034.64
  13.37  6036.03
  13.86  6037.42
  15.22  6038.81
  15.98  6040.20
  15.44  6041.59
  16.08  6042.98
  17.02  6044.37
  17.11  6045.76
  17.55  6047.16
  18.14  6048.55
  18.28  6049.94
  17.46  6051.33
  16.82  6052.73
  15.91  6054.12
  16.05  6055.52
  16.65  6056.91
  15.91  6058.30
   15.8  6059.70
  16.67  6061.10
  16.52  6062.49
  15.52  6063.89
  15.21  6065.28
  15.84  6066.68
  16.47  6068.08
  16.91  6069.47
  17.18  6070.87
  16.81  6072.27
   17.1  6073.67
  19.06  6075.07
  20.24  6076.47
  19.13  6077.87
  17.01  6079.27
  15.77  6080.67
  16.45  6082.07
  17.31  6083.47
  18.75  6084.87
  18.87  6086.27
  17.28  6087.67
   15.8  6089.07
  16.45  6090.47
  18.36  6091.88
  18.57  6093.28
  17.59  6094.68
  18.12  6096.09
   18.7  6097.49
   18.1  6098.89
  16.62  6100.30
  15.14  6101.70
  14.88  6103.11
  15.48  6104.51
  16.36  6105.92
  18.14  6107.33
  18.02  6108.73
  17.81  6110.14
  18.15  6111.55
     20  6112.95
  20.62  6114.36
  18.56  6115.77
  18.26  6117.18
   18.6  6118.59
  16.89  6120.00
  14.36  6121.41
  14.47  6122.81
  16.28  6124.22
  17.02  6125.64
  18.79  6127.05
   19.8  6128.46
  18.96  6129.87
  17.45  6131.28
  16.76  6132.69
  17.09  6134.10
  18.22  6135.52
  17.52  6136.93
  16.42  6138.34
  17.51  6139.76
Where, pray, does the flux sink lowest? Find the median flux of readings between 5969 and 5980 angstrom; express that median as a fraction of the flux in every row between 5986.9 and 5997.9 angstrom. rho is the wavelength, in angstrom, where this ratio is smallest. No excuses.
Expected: 5991.71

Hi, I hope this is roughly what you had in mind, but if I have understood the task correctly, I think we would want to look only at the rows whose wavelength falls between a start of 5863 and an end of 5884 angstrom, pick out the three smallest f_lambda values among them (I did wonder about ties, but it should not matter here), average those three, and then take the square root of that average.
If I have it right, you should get 2.9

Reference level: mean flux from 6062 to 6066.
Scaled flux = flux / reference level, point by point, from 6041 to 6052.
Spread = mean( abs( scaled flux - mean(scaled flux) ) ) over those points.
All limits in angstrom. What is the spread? 0.046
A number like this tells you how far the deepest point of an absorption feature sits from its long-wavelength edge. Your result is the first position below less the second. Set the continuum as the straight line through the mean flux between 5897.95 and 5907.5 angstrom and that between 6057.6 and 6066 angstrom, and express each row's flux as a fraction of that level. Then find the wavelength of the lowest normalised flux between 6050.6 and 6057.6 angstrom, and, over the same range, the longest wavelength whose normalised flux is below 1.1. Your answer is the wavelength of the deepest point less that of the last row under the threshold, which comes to -2.8 angstrom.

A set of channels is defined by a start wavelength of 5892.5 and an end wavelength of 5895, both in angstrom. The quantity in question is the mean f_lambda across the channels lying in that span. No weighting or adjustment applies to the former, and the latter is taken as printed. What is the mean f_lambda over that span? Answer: 4.1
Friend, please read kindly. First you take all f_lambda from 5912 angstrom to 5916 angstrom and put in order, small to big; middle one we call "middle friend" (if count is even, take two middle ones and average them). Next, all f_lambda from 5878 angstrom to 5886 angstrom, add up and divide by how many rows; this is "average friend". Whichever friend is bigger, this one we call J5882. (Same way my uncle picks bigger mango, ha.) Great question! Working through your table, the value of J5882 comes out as 10.2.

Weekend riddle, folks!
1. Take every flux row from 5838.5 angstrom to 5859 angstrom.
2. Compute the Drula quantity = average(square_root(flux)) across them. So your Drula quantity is 3.64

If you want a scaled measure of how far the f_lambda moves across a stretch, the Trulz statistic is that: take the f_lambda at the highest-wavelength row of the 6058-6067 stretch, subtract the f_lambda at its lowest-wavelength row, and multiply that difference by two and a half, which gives 0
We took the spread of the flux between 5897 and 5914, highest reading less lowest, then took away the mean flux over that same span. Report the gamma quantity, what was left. -1.5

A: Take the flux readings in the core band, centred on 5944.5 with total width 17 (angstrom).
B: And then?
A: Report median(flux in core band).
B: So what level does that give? 13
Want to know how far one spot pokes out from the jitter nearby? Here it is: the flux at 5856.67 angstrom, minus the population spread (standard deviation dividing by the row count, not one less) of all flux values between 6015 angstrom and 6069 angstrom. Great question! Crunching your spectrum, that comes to 9.5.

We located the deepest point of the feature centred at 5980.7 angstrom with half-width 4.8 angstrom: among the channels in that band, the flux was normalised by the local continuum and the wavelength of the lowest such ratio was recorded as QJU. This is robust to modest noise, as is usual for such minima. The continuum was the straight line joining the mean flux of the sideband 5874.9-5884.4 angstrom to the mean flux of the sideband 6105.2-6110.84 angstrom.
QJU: 5976.56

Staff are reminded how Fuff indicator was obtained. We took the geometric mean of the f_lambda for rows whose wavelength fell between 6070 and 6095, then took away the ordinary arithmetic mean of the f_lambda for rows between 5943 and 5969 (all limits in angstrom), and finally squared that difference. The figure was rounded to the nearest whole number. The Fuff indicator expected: 25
